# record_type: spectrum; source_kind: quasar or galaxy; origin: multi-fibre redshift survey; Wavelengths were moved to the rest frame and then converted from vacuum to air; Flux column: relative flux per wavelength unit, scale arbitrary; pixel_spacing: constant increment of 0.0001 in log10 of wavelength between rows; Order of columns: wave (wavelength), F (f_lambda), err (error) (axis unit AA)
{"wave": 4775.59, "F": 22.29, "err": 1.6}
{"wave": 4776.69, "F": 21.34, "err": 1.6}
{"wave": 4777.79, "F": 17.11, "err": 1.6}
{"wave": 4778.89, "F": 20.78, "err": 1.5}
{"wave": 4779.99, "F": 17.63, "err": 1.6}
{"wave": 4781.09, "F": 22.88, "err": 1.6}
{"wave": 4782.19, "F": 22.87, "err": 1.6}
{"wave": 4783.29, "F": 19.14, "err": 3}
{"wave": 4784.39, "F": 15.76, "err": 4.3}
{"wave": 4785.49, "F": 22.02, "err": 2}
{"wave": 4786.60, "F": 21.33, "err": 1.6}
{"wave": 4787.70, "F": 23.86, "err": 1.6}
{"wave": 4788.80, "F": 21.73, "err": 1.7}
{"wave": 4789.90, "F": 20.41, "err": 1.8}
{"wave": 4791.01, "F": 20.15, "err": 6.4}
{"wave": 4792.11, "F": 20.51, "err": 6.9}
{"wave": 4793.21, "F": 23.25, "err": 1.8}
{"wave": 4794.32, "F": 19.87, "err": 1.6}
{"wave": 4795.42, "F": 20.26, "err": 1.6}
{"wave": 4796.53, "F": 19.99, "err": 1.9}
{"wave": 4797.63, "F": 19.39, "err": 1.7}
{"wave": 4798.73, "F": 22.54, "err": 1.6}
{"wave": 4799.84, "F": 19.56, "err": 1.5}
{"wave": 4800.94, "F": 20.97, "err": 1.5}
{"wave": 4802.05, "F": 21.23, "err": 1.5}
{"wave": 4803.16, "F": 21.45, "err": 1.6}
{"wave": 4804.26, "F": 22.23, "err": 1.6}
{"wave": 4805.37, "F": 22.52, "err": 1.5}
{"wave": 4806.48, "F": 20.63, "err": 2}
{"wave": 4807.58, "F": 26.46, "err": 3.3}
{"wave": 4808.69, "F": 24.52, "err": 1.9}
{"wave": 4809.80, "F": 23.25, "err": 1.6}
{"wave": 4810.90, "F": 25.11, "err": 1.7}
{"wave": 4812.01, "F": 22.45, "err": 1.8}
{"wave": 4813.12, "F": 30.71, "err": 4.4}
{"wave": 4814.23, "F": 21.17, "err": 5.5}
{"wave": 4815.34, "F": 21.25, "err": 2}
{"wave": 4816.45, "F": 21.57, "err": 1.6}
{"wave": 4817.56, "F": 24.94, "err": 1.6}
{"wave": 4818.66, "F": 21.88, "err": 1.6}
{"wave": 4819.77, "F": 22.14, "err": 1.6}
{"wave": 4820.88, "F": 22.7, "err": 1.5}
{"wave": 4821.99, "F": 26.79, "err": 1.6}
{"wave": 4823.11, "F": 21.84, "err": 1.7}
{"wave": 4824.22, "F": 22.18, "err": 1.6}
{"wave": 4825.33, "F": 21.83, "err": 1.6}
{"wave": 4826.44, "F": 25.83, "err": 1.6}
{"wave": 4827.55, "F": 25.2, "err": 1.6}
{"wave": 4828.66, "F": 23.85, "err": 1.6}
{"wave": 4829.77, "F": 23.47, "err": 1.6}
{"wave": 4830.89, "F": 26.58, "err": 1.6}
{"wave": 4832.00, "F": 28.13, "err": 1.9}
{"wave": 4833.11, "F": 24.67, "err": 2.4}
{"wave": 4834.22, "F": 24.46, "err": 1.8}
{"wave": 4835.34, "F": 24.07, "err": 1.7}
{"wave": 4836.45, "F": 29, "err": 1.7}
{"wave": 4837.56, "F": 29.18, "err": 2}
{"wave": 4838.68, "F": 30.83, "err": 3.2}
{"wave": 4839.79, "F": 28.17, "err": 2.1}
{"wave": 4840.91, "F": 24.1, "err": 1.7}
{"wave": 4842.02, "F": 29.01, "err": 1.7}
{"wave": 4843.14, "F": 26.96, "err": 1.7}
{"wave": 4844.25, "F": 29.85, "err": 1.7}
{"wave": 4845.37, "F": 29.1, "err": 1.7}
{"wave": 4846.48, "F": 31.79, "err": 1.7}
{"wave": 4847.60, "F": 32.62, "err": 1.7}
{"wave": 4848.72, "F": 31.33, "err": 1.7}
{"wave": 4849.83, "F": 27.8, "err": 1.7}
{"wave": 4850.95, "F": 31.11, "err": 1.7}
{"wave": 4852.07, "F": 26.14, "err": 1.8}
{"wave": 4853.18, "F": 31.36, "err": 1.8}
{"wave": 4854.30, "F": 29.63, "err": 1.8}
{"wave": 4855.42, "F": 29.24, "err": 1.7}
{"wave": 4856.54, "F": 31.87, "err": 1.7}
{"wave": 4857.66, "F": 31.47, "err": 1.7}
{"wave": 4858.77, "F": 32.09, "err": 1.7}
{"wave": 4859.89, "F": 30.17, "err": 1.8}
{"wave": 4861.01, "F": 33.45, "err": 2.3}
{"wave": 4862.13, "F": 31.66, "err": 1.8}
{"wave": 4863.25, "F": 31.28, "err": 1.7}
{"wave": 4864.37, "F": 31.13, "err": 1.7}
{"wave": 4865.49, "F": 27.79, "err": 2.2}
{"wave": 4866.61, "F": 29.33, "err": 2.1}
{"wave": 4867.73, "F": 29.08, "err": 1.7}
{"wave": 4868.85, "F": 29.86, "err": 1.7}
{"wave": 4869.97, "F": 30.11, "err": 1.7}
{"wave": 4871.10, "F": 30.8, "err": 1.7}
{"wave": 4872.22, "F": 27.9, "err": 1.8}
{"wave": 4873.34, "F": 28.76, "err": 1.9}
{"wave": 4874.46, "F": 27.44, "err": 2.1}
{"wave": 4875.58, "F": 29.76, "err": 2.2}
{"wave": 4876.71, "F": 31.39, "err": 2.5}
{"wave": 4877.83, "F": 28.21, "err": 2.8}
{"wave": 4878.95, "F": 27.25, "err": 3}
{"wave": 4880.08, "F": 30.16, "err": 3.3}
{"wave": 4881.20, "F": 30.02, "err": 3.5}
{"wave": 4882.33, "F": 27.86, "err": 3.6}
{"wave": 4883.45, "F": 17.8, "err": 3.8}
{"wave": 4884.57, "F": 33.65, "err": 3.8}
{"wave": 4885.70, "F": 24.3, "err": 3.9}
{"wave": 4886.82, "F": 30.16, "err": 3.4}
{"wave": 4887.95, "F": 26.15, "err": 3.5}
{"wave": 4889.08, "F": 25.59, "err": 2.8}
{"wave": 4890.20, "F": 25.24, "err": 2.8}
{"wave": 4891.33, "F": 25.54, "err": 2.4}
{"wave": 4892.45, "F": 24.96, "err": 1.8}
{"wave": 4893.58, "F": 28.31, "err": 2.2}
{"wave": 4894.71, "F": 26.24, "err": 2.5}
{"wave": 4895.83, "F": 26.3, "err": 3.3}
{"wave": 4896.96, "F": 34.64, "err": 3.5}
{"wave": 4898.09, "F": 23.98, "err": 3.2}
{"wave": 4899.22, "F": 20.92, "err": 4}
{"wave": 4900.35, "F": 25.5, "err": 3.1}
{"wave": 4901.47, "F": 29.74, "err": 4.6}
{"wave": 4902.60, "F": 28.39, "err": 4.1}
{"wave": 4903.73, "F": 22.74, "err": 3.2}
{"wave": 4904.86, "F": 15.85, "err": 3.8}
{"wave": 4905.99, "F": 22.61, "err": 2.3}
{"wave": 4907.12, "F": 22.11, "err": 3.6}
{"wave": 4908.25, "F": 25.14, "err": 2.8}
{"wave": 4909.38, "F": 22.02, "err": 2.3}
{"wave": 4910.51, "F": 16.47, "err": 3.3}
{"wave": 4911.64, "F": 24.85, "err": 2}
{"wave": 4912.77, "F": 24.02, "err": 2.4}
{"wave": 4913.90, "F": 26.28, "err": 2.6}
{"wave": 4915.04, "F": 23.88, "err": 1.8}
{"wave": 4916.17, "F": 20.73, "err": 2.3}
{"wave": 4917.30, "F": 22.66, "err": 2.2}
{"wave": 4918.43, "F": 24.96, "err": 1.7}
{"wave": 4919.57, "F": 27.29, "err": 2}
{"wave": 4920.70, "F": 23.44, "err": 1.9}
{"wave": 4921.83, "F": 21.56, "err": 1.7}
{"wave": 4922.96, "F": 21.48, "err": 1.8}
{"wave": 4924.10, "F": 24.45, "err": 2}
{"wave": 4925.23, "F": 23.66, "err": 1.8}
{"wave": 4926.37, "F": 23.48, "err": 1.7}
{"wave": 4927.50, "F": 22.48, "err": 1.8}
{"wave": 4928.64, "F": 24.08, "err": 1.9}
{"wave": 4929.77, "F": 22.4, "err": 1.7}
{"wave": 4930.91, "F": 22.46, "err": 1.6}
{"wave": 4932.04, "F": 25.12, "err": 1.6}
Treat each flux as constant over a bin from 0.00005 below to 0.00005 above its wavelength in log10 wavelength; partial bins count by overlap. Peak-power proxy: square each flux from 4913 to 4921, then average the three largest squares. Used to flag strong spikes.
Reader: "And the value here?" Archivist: 686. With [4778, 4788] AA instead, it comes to 539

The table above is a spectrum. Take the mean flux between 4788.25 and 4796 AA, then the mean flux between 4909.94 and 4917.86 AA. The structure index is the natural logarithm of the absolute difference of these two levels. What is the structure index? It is 0.60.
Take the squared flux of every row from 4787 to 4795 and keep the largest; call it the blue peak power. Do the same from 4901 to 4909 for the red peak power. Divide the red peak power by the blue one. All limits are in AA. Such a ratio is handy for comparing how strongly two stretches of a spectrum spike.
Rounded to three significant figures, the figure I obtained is 1.55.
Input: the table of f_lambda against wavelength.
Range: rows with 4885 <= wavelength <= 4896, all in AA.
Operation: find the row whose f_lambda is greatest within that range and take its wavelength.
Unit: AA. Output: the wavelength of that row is 4886.82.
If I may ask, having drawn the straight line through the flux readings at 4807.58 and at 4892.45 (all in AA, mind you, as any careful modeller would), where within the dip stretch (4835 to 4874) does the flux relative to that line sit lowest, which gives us 4835.34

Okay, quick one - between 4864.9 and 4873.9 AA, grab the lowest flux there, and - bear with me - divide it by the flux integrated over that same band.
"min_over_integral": 0.11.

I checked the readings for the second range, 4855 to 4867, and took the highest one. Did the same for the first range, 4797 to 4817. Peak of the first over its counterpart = 0.92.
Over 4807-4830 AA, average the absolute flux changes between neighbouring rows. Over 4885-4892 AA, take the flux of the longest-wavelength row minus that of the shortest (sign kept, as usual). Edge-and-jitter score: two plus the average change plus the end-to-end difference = 6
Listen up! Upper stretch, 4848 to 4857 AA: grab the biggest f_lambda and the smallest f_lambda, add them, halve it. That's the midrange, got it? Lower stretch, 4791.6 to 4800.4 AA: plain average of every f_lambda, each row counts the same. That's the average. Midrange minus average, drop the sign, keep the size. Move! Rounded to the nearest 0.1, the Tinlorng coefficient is 8.3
